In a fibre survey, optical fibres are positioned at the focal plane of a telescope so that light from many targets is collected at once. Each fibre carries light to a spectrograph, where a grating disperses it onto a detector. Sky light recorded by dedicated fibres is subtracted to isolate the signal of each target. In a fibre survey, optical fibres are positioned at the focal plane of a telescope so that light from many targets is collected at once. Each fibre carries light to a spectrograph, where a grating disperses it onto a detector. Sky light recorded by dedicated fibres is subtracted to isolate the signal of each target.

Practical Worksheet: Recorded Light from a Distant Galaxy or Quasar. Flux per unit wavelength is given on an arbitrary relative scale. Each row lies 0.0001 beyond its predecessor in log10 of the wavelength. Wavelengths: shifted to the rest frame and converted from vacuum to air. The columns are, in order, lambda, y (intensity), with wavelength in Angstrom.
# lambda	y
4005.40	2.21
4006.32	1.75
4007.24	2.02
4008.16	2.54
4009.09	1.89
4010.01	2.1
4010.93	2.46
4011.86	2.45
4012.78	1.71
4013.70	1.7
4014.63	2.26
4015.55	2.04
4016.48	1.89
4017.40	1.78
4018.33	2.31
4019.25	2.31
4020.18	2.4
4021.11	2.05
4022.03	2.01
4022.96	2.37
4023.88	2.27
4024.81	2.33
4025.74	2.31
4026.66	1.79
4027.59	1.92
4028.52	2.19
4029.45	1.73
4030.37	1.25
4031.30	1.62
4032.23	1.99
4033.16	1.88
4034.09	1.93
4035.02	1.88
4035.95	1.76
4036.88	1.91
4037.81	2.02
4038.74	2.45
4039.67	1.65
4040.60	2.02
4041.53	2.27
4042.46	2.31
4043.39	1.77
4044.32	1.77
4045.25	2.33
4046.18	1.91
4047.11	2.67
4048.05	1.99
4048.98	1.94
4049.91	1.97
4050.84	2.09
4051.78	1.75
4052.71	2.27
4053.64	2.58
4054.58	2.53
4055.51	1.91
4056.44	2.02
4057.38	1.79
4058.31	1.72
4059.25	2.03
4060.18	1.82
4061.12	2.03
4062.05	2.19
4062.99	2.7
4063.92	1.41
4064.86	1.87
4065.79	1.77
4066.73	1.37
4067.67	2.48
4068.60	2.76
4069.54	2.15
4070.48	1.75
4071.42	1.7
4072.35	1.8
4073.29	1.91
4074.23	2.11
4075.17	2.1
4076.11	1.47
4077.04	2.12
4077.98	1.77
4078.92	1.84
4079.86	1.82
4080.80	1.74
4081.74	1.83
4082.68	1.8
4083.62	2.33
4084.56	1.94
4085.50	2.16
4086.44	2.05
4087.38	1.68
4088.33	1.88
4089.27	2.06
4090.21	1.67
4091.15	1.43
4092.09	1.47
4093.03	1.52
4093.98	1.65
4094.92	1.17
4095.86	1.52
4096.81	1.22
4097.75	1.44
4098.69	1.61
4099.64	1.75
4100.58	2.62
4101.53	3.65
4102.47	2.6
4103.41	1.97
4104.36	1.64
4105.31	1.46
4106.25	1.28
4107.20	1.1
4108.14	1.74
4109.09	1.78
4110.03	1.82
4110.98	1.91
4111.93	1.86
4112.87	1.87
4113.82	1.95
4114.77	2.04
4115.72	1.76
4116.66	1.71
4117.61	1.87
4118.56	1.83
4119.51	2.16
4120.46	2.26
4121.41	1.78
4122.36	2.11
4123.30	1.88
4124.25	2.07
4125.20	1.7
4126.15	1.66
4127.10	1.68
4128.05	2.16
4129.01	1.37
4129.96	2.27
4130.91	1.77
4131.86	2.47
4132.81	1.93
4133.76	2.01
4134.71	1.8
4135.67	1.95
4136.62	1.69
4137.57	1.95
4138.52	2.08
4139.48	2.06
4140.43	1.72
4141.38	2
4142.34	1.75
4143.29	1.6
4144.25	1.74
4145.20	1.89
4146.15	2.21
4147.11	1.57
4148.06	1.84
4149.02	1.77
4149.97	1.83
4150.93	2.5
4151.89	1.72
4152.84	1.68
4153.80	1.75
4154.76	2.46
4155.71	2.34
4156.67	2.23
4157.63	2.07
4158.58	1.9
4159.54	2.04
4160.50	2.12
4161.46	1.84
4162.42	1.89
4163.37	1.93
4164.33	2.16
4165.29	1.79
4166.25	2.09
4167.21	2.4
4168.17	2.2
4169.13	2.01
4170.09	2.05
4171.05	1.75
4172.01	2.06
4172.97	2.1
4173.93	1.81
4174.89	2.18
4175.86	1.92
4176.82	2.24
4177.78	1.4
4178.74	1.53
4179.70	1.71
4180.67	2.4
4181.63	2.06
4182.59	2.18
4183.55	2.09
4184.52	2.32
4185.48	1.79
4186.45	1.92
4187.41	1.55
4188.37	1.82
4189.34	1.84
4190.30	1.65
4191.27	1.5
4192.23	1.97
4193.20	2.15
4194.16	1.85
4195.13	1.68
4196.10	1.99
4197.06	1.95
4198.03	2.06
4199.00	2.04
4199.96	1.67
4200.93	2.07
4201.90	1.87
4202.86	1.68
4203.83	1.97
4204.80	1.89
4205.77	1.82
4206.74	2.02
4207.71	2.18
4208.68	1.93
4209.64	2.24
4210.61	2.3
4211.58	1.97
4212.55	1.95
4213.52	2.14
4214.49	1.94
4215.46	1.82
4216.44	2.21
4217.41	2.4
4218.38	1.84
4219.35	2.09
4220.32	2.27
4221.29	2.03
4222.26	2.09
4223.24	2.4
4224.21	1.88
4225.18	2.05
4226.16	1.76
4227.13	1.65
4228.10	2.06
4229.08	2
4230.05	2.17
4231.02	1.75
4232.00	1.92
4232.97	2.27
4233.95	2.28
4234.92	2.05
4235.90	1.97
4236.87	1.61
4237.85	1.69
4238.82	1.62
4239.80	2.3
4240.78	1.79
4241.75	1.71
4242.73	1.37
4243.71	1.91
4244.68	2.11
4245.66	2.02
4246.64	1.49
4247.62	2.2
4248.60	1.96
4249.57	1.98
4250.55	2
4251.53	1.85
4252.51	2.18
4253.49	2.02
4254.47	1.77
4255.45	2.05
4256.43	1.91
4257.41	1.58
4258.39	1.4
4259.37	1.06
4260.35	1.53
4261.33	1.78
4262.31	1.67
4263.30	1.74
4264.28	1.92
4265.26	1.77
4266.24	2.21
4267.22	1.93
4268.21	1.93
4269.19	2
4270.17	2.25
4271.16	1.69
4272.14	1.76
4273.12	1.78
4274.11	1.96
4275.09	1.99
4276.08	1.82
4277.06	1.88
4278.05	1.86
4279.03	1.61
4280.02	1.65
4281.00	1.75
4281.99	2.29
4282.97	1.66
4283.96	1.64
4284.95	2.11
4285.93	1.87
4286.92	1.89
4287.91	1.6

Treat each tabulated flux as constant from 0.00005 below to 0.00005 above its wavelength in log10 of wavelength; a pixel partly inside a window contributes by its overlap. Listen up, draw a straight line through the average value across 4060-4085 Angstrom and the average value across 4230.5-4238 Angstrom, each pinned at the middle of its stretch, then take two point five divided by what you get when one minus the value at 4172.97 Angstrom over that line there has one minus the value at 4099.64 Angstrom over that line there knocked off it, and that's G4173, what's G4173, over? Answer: -14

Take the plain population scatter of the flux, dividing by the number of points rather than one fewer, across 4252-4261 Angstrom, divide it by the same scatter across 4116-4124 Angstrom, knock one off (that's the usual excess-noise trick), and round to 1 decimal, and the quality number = 0.8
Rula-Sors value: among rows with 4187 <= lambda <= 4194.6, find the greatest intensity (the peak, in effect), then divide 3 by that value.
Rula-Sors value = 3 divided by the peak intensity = 1.40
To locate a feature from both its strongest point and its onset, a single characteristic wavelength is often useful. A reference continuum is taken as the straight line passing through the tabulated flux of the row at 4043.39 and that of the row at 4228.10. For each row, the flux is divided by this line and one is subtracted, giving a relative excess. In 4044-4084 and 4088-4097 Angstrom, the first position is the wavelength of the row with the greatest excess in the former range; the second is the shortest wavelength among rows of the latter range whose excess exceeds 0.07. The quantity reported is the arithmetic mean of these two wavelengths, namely 4078.9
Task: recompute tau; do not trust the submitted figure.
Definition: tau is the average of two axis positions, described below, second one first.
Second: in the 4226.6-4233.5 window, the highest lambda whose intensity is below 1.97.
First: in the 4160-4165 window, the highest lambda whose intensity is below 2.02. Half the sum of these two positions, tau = 4197.7 Angstrom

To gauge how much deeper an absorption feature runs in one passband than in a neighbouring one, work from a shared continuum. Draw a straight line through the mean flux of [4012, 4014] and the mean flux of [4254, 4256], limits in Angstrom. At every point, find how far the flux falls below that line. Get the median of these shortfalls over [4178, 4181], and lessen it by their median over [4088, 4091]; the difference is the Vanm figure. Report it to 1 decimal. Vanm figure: 0.2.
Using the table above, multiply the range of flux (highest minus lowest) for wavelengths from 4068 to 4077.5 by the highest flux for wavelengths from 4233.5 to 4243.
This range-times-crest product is 3.0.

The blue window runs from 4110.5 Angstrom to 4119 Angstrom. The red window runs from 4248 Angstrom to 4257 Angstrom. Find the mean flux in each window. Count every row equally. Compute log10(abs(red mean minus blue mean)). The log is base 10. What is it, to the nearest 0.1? -1.0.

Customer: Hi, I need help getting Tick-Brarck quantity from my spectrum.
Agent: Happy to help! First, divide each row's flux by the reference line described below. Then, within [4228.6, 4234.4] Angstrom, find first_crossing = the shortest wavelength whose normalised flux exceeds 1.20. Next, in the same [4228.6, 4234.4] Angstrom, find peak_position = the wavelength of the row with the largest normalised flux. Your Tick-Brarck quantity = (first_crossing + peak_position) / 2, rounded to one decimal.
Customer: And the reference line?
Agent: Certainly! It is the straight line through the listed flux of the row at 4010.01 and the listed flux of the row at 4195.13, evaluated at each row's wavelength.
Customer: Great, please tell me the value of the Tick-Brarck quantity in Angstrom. 4231.5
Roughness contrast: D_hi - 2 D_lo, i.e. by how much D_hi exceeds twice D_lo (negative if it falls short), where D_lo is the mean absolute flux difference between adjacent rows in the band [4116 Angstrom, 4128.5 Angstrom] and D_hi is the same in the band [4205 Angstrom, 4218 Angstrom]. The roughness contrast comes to -0.26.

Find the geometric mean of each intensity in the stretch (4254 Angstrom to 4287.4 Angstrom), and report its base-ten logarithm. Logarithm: 0.255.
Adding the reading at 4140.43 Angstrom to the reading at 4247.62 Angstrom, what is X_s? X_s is 3.92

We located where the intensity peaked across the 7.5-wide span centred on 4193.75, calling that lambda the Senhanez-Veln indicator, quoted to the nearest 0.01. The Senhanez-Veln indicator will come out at 4193.20 Angstrom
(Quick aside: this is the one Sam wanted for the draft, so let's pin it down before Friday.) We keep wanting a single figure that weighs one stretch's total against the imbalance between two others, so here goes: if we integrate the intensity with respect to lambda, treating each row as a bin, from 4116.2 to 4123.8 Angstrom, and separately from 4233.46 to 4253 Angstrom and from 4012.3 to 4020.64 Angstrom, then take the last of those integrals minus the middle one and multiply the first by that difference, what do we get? -299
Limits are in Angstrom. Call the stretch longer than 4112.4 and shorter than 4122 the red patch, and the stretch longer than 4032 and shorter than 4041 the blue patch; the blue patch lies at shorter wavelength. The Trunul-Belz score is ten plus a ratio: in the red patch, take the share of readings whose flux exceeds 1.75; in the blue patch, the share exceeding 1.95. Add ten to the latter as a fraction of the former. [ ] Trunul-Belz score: 10.44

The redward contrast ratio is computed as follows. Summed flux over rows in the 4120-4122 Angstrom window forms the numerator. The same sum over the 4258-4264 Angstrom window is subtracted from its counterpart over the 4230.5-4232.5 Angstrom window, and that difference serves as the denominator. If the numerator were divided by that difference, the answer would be -1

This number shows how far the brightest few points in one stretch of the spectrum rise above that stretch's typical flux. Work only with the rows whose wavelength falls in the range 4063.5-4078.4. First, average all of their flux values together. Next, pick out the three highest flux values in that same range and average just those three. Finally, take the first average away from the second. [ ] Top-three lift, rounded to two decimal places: 0.55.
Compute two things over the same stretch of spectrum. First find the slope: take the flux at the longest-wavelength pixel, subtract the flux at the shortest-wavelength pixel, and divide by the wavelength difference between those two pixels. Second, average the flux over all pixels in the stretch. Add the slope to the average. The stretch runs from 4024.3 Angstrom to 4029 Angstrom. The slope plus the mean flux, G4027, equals 2.07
